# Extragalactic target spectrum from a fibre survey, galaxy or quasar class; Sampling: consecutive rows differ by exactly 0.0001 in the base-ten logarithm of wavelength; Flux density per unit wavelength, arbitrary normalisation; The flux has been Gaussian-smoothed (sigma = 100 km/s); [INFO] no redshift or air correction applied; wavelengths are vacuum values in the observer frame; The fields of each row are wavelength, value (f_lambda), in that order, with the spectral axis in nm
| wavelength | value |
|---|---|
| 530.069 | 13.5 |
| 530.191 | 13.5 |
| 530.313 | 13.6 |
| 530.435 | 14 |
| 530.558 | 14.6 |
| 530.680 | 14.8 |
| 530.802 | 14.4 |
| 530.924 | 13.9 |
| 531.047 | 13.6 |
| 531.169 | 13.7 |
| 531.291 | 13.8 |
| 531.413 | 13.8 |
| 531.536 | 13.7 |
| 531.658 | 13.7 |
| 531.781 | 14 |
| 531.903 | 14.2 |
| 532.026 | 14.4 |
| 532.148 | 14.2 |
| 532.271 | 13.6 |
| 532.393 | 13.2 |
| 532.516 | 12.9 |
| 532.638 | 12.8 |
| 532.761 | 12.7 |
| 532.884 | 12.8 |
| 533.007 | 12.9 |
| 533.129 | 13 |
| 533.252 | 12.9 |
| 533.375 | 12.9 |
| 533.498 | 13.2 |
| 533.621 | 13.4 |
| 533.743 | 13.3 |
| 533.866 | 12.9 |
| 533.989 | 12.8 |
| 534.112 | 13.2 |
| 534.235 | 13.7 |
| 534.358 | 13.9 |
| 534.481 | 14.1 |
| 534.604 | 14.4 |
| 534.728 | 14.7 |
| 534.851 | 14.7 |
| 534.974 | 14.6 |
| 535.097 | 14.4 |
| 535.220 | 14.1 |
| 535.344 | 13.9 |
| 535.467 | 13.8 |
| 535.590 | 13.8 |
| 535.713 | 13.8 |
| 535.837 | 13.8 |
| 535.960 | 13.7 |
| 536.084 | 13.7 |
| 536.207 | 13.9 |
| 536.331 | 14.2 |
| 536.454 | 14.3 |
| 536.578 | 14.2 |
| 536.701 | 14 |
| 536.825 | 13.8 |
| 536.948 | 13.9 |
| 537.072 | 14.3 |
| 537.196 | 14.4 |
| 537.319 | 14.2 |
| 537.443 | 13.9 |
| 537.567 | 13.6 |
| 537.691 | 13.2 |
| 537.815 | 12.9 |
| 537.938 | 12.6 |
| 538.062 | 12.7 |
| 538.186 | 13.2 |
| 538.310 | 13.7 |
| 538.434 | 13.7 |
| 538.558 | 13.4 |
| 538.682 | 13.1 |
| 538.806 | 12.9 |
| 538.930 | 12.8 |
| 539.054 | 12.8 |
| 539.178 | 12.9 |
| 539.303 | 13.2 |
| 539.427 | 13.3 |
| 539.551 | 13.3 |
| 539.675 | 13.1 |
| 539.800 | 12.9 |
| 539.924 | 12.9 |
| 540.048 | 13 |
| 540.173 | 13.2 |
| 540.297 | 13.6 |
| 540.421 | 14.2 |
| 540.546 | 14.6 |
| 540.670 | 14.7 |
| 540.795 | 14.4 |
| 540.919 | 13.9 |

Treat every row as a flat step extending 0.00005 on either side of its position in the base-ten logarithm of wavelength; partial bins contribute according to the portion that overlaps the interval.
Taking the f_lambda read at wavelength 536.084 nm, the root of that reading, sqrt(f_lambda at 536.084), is 3.70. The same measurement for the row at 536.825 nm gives 3.71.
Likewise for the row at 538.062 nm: 3.56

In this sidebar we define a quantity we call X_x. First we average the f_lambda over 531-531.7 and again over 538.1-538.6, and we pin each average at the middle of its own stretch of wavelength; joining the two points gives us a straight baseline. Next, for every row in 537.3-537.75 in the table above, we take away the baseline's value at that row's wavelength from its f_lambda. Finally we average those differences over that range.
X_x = 0.2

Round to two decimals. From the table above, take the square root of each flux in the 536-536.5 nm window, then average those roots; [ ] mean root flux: 3.74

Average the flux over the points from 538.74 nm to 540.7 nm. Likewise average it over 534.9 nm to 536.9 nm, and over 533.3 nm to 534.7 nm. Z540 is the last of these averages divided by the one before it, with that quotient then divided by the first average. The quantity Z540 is 0.072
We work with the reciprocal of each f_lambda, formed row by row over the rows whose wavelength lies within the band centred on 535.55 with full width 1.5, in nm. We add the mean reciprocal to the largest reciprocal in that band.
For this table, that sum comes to 0.144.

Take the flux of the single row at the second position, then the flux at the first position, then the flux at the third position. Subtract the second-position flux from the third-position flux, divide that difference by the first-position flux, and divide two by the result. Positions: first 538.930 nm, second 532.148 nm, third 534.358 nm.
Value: -85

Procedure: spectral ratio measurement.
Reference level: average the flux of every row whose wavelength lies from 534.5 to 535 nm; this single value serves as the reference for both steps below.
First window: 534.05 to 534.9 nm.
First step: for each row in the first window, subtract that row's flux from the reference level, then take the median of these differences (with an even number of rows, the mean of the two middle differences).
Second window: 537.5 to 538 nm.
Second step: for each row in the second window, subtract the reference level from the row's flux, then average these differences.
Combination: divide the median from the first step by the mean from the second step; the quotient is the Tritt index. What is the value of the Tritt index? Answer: -0.3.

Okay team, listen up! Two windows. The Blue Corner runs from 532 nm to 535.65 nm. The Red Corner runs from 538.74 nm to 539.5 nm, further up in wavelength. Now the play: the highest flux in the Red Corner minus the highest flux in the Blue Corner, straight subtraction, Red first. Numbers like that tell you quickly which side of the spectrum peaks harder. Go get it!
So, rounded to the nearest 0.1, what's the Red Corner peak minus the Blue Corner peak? -1.4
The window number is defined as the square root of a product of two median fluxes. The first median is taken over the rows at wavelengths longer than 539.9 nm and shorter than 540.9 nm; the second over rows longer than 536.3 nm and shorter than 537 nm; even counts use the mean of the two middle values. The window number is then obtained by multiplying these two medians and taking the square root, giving 14.0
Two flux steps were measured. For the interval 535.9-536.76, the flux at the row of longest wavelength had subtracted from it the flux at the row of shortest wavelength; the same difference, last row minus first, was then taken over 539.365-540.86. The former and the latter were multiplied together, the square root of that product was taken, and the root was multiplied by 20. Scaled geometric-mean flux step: 11.5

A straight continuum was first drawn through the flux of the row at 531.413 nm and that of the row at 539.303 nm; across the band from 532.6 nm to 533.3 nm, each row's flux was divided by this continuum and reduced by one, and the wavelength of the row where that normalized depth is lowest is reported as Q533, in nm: 532.761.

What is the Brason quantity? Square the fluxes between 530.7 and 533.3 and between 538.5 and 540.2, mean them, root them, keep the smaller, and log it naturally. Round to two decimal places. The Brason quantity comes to 2.57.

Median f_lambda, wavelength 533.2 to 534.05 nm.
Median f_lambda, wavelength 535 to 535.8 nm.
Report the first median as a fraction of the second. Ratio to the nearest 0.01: 0.93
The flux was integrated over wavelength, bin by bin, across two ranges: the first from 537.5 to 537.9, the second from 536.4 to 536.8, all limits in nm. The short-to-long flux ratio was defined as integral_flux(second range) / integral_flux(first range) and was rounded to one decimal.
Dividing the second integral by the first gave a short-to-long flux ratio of 1.1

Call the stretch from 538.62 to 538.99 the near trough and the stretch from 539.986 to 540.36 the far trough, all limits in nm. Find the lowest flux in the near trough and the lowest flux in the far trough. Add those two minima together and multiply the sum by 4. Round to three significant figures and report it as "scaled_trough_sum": 103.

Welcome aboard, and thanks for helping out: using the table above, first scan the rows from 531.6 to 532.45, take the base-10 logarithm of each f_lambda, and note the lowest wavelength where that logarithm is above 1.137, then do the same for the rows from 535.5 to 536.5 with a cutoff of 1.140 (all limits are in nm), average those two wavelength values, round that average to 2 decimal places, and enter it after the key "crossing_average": 533.99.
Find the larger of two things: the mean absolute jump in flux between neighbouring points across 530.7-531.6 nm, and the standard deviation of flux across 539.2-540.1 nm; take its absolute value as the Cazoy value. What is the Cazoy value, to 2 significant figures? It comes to 0.18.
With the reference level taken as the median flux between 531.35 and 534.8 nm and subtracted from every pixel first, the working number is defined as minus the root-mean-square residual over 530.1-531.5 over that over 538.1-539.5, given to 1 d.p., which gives -2.1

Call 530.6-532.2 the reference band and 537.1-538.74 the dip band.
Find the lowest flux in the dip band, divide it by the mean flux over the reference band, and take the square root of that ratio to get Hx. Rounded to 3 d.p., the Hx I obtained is 0.948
